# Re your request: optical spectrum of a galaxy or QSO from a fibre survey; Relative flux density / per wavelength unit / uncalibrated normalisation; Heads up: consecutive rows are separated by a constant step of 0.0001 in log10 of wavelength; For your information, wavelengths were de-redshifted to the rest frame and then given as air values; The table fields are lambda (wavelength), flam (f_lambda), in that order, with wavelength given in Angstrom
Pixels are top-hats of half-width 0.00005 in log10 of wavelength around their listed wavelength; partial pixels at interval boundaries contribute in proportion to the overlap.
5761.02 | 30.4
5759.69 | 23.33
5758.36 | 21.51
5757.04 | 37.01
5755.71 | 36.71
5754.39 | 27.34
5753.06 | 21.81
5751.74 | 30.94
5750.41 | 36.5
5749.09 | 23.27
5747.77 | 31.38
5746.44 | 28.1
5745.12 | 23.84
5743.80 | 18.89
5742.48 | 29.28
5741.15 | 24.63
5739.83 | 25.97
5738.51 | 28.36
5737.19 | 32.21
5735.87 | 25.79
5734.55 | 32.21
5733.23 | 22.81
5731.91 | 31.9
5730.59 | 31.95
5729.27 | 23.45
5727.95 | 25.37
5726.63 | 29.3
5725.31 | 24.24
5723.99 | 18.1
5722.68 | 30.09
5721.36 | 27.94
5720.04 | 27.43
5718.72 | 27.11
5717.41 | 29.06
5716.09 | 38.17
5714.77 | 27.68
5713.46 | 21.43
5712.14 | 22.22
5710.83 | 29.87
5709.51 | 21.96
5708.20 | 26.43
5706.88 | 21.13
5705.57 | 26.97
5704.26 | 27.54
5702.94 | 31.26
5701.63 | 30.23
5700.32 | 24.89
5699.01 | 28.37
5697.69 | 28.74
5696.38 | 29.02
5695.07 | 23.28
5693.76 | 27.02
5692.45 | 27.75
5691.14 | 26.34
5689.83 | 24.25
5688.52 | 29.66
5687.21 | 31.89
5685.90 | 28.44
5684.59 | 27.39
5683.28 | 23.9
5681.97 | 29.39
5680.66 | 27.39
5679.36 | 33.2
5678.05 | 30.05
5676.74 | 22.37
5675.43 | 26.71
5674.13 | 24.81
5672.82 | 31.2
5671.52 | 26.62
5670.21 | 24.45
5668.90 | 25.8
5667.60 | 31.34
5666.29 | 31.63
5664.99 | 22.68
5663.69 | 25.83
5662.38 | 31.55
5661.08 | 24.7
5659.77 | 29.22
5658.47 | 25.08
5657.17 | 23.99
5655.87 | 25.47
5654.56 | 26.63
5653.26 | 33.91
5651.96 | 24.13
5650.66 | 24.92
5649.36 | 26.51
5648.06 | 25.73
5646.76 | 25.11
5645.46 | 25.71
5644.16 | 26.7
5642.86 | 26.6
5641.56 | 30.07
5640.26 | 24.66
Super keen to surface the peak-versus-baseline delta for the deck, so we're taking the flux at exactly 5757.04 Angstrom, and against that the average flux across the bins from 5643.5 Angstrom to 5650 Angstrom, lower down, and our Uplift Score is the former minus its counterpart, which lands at 11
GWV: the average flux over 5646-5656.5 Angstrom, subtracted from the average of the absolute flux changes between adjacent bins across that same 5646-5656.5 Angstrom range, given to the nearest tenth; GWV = -23.4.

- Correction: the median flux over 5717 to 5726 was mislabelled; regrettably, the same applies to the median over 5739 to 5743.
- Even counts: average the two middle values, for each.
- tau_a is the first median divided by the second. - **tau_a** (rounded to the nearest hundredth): 1.06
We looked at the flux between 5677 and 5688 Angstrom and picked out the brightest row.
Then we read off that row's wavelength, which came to 5679.36 Angstrom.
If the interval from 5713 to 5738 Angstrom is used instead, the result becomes 5716.09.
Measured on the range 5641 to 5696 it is 5653.26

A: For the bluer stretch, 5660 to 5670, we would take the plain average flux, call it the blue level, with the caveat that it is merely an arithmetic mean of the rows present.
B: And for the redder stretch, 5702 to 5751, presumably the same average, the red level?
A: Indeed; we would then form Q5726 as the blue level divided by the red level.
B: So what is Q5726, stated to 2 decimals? 1.02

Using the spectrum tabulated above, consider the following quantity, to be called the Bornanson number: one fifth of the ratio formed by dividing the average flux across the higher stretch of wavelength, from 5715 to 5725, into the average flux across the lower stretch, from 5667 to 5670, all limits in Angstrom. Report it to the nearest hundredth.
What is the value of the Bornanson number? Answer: 0.20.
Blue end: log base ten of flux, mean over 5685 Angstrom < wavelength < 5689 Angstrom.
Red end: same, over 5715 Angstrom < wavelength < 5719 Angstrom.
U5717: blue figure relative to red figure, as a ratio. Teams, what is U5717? 0.99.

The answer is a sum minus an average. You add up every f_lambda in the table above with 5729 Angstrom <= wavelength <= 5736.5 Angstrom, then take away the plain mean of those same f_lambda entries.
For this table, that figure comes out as 140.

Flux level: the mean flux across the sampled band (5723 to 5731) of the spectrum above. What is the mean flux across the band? 25.4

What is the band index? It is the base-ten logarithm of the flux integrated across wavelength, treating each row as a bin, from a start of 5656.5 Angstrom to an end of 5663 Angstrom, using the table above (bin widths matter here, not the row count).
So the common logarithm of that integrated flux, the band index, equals 2.24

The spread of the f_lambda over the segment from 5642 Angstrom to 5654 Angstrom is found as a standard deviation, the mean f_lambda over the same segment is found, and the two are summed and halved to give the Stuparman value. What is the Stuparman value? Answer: 14.7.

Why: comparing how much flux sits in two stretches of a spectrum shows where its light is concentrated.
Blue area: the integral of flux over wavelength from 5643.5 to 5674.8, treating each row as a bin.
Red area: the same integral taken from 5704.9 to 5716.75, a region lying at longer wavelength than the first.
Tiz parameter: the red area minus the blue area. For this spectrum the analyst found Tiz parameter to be -529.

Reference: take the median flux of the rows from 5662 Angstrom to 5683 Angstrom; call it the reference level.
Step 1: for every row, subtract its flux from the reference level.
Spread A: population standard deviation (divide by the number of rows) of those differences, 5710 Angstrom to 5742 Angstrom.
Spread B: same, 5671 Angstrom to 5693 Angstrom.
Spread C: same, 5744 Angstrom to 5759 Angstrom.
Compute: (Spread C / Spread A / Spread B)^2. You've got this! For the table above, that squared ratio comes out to 0.218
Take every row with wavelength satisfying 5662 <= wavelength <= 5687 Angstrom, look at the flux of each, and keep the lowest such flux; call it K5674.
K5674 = 22.37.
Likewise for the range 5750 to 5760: 21.51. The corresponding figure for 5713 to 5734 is 18.1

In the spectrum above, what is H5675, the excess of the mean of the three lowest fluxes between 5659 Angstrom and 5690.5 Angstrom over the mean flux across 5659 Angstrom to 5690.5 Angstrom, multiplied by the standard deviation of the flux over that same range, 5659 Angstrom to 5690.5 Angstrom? -15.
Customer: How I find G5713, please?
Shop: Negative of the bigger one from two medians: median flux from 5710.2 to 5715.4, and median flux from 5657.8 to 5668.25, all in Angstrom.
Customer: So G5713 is -27.5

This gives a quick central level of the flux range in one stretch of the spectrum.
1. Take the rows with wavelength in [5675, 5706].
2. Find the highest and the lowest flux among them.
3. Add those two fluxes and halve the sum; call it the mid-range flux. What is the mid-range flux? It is 27.8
